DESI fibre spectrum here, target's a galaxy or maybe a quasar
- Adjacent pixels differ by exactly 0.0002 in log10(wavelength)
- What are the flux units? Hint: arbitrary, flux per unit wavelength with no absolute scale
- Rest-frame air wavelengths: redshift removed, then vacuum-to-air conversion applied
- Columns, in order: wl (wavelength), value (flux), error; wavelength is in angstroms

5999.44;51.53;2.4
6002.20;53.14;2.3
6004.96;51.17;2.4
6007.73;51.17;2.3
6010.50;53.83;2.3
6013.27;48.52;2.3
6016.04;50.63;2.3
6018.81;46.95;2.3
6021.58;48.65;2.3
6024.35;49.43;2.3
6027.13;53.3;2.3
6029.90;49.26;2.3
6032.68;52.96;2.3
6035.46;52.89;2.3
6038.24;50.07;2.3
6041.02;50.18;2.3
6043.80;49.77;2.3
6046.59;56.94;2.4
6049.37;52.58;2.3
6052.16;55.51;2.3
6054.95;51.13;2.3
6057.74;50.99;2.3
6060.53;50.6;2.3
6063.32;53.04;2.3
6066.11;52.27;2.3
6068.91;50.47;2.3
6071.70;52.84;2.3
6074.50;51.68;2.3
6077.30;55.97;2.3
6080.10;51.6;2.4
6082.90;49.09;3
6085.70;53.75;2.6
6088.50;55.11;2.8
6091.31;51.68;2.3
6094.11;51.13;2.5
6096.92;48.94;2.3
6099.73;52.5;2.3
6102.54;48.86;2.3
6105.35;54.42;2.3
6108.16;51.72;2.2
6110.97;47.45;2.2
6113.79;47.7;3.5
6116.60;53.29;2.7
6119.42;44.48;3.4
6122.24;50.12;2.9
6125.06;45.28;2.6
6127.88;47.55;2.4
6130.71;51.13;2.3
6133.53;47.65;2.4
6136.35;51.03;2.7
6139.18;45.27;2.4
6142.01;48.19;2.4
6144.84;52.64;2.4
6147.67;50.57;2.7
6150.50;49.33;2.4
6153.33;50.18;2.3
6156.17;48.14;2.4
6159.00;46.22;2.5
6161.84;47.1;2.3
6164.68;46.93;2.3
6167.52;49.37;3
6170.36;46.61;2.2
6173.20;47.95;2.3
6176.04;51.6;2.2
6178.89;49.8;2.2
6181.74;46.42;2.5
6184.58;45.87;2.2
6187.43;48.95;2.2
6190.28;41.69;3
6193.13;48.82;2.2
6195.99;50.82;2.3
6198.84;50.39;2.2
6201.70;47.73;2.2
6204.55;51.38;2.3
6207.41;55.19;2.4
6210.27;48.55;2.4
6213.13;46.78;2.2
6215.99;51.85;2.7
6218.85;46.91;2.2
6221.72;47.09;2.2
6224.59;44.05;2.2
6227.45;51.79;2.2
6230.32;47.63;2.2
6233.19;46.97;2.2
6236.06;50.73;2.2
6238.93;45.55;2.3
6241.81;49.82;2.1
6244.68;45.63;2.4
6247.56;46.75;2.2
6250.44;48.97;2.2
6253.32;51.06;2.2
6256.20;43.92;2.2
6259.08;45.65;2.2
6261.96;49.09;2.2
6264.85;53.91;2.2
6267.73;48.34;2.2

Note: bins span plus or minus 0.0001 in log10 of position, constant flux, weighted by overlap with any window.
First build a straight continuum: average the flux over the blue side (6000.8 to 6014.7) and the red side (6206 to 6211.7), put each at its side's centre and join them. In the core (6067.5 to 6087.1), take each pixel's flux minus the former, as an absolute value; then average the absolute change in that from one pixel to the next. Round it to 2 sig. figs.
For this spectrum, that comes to 2.1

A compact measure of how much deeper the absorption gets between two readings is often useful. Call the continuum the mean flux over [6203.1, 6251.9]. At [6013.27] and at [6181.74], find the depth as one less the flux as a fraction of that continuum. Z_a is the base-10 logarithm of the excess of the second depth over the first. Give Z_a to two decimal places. -1.36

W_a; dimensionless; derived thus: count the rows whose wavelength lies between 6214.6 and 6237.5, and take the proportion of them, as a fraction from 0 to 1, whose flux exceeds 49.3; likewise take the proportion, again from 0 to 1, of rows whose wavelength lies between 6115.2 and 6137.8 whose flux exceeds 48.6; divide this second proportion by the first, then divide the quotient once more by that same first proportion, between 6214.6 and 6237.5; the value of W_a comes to 3.6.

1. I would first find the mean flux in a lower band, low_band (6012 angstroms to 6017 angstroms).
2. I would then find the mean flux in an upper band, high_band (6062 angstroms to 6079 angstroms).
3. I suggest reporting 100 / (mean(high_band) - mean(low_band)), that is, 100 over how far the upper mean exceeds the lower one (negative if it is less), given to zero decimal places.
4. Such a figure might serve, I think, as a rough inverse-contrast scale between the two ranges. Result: 32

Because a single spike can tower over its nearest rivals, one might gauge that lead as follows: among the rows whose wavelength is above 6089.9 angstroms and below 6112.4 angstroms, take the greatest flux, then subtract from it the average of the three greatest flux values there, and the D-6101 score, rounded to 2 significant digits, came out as 1.5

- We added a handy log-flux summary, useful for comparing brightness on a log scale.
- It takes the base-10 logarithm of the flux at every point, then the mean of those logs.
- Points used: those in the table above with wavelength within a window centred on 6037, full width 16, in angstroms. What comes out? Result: 1.71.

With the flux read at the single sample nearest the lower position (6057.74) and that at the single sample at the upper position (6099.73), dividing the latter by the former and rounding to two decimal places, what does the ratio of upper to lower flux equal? 1.03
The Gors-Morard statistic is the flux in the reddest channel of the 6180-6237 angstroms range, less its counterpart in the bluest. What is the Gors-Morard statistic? 4.3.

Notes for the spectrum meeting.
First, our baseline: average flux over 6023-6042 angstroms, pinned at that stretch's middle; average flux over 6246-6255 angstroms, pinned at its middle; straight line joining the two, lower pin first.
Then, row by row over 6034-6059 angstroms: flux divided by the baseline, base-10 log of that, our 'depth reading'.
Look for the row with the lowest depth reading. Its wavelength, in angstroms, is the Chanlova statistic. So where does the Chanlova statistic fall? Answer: 6043.80 angstroms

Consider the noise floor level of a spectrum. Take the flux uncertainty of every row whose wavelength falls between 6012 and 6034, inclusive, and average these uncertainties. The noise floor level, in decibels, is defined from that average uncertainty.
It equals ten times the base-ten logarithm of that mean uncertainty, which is 3.62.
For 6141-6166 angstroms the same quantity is 3.82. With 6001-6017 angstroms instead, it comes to 3.65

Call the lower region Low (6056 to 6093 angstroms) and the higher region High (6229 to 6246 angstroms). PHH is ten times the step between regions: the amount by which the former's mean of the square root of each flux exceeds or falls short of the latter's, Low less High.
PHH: 3.2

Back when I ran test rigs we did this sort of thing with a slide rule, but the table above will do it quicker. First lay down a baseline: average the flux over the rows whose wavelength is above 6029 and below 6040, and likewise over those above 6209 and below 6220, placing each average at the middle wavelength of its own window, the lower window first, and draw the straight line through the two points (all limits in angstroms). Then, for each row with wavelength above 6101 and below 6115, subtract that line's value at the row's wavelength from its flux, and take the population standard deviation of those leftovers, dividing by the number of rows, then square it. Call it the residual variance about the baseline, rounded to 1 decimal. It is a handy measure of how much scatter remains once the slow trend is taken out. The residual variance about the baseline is 7.0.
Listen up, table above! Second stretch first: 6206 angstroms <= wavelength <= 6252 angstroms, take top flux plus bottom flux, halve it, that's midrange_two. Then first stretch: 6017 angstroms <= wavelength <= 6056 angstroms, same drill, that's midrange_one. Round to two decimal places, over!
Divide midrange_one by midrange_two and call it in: 1.05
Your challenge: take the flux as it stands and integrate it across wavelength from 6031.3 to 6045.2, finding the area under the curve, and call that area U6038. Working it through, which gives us 711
